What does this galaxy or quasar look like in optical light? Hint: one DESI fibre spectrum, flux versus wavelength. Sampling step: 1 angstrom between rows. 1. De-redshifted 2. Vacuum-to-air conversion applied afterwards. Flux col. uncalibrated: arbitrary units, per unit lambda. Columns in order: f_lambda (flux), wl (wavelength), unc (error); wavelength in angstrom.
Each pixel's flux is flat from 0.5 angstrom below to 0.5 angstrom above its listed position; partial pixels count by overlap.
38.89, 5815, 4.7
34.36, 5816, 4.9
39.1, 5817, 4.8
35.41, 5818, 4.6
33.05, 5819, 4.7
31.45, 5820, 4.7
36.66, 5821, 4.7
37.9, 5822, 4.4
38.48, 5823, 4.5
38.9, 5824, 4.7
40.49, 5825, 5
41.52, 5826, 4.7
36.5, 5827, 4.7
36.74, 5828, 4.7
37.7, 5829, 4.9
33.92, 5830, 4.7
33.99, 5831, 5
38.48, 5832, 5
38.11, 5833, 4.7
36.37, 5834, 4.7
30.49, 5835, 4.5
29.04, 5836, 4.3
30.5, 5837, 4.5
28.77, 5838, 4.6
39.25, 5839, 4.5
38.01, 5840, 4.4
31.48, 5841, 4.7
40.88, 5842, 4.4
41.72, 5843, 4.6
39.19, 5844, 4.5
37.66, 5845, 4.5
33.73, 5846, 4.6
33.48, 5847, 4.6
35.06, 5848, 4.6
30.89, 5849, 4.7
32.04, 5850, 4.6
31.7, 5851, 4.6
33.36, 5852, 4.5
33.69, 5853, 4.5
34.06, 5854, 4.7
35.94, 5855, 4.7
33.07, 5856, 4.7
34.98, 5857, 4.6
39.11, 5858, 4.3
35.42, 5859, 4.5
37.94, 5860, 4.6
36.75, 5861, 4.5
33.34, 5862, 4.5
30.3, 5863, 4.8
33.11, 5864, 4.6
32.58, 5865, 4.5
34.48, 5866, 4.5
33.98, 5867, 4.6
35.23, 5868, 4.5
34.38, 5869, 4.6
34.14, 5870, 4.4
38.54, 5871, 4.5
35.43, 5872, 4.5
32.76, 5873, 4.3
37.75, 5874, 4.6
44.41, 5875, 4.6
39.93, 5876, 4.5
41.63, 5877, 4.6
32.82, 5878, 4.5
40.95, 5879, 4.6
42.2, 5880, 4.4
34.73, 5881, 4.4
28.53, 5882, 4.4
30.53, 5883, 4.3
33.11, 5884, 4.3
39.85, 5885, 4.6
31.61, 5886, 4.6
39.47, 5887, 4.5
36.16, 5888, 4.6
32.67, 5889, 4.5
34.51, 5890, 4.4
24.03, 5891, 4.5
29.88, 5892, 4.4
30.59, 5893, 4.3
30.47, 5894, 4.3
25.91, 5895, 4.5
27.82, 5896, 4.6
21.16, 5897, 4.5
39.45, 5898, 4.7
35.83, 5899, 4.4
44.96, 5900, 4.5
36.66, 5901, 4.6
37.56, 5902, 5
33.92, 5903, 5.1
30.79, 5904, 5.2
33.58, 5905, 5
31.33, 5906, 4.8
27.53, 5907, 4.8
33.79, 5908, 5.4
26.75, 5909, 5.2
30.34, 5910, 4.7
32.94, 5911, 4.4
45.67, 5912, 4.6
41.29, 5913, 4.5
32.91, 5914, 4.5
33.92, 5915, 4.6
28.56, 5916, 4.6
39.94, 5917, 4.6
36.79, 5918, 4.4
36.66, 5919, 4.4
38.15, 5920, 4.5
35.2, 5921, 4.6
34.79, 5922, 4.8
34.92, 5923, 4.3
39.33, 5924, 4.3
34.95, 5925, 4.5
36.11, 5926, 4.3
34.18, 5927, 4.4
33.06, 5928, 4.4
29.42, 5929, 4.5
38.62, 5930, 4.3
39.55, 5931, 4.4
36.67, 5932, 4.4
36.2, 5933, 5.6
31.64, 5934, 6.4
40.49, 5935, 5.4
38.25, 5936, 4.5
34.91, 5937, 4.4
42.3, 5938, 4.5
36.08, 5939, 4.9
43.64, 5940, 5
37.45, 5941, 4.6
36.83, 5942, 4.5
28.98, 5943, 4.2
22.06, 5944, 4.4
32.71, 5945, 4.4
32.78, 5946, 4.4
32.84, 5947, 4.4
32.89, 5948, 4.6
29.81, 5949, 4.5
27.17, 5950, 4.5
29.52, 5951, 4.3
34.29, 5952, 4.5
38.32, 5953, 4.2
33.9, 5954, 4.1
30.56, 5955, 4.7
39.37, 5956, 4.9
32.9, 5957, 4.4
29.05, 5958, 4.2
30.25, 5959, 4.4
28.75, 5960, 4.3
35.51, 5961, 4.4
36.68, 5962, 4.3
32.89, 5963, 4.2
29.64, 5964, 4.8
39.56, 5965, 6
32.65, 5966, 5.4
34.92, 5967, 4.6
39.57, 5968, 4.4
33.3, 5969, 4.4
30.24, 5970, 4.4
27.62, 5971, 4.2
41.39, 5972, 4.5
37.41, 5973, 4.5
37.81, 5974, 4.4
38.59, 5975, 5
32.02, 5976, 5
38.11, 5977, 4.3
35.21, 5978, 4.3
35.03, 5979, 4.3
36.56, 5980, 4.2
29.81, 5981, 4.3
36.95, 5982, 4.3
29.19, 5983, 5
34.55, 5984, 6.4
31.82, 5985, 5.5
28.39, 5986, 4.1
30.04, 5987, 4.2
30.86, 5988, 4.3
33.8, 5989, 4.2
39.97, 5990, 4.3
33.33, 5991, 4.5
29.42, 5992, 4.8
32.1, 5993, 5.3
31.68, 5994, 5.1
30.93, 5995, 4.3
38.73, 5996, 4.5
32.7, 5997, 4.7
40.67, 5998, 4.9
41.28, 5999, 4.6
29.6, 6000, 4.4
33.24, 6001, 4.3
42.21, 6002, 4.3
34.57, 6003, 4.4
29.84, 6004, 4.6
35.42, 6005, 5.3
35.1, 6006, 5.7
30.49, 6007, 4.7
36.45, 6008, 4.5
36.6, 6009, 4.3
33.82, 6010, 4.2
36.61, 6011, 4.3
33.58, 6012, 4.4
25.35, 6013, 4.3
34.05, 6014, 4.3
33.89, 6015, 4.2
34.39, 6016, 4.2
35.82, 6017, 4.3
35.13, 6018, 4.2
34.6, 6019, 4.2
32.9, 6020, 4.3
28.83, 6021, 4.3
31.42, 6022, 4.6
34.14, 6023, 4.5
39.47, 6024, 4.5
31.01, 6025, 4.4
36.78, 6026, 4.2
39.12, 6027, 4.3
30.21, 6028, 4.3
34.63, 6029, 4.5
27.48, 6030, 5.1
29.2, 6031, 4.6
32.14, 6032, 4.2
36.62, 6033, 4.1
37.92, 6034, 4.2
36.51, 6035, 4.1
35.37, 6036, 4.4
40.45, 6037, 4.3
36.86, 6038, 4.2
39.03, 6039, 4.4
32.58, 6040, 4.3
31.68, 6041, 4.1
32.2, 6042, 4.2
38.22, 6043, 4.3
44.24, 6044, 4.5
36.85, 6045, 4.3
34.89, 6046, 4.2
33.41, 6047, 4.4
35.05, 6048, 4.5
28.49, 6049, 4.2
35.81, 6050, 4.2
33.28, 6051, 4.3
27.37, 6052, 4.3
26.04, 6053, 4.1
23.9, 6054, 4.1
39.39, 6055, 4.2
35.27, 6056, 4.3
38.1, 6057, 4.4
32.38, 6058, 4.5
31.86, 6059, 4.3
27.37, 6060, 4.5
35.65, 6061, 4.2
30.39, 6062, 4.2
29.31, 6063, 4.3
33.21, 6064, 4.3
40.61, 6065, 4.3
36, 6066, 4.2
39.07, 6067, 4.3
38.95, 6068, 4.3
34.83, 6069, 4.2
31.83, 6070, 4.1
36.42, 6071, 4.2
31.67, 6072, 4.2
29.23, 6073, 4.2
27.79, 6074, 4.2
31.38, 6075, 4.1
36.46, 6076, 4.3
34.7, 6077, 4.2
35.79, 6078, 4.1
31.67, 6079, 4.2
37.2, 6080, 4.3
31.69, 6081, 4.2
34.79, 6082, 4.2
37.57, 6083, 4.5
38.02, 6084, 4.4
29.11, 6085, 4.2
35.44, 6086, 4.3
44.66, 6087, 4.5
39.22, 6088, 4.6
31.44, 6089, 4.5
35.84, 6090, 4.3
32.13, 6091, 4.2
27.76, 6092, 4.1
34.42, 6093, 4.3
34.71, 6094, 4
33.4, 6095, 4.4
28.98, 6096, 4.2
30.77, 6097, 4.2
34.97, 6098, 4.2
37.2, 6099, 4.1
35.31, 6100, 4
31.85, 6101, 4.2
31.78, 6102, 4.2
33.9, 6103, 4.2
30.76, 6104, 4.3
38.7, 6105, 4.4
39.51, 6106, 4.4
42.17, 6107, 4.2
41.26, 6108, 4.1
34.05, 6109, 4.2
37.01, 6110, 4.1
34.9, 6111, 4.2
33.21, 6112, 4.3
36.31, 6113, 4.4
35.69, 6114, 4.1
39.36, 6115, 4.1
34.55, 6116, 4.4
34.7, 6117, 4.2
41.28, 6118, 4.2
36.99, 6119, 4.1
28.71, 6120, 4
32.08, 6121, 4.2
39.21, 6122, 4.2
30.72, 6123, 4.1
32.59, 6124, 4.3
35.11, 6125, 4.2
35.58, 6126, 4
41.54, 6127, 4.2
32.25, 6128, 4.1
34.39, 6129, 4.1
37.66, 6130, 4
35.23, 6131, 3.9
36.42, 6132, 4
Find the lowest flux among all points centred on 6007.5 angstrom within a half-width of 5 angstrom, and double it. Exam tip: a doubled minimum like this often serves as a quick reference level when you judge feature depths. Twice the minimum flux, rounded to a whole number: 60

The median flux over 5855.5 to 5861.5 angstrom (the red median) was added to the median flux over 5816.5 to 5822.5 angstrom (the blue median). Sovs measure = 72.1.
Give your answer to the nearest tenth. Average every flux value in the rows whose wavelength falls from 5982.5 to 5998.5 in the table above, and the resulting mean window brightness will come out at 33.0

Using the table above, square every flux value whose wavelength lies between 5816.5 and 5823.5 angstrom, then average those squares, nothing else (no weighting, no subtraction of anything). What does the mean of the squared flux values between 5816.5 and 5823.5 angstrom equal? 1304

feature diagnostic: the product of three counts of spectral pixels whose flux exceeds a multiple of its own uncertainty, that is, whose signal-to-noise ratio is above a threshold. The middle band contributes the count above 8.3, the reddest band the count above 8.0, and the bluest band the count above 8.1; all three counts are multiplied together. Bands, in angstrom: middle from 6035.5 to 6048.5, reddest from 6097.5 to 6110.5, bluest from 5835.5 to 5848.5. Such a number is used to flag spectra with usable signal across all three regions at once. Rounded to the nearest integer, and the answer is 420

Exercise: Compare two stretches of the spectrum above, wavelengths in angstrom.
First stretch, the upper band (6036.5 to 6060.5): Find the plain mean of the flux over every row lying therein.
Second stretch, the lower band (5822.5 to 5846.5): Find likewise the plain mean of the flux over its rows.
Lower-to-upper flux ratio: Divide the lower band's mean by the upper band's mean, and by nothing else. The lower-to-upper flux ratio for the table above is 1.07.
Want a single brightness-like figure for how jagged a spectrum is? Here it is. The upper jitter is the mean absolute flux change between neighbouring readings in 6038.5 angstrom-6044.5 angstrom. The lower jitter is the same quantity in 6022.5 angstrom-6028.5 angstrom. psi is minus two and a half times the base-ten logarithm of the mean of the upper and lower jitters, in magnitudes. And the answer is -1.8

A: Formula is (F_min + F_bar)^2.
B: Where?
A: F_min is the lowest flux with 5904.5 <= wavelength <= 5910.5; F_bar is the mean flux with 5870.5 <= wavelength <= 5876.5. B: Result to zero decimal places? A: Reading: 4210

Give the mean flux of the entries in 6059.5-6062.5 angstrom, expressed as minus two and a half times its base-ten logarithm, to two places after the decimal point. -3.73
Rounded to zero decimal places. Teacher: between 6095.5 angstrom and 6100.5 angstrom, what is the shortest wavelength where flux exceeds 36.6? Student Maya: 6099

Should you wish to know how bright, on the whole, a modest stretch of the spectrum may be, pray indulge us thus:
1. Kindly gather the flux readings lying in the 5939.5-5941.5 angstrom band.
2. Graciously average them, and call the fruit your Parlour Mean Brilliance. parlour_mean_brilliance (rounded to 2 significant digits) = 41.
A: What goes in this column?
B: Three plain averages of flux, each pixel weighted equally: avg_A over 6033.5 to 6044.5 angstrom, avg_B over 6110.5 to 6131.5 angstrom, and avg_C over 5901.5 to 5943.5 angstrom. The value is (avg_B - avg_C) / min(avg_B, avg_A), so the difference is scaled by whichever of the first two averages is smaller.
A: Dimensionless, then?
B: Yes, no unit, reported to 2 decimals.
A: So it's 0.00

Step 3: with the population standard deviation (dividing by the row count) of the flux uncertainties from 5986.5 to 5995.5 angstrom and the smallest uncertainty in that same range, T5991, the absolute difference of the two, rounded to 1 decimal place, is 3.8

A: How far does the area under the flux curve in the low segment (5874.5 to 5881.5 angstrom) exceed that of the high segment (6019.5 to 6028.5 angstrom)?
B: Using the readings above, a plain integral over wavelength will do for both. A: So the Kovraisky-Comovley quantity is -27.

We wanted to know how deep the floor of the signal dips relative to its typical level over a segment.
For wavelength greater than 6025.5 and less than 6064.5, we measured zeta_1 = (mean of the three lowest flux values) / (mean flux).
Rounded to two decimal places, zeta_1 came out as 0.76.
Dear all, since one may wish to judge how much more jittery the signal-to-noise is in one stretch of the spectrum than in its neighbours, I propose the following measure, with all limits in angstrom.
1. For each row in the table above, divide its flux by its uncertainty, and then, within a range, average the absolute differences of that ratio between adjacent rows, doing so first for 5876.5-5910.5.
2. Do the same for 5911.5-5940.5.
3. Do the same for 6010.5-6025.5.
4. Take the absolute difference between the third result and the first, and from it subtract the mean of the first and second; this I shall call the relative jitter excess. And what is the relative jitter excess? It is -0.72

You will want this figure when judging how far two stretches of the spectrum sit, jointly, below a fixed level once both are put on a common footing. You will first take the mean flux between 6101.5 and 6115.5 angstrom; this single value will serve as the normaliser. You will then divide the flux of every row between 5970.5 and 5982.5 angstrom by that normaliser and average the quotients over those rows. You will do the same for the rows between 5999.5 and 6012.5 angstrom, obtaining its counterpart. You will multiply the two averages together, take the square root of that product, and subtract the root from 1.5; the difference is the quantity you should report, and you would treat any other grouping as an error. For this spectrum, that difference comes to 0.537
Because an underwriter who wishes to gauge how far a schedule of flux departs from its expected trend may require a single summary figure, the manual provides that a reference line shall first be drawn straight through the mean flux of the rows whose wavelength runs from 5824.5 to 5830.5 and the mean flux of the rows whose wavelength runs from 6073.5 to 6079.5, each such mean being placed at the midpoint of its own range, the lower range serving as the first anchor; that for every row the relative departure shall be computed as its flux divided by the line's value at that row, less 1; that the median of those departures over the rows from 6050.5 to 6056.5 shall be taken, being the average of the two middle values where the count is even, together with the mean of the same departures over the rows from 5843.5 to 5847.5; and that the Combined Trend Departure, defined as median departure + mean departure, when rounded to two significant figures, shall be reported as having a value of -0.13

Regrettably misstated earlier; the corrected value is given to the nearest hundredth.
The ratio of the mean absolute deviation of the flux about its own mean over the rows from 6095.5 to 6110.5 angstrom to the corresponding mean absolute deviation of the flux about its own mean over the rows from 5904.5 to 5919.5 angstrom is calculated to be 0.83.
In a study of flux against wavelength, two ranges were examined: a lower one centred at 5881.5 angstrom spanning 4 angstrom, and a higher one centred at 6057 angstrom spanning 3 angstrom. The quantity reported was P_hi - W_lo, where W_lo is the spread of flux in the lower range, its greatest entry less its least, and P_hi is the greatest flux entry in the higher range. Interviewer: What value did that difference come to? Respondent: 24.4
